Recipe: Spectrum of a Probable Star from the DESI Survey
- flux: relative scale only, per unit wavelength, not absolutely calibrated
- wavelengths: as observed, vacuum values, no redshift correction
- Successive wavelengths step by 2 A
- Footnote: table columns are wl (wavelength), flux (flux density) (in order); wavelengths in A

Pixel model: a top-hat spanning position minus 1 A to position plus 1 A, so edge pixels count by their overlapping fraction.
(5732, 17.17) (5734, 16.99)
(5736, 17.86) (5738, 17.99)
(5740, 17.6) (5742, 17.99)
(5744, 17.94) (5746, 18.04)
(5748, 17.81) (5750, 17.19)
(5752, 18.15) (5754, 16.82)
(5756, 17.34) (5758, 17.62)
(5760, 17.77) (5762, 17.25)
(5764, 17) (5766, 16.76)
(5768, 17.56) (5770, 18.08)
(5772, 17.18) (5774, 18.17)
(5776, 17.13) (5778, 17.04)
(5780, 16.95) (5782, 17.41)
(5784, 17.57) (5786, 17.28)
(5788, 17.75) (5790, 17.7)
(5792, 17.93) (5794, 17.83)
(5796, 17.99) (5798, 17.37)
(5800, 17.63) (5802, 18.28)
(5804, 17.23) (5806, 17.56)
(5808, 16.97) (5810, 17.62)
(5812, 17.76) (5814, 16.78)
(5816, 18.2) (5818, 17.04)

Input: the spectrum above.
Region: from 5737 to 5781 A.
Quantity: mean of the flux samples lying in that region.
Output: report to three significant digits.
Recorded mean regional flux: 17.5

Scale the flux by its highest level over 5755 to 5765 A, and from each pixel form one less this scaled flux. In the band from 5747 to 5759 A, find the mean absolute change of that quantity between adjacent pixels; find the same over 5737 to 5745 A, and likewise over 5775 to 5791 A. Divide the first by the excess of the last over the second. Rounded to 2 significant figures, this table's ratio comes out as -16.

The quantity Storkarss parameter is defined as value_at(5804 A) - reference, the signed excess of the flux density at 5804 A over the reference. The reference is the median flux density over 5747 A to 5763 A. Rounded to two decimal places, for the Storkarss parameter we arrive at -0.25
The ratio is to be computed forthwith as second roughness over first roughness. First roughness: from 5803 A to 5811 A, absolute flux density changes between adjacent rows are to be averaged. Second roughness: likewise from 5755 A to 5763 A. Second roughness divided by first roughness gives 0.6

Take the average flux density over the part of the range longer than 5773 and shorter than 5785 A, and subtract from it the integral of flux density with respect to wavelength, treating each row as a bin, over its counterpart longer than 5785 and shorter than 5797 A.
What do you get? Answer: -196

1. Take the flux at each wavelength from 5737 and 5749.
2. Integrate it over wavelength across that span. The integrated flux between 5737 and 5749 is 215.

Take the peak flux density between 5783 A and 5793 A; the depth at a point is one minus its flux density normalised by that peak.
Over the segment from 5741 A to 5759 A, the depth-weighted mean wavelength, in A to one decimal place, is 5754.4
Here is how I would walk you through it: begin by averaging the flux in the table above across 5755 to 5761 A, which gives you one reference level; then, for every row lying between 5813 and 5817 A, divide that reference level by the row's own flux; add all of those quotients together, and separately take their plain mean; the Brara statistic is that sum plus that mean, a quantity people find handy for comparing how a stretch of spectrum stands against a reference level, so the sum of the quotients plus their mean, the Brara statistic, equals 3.02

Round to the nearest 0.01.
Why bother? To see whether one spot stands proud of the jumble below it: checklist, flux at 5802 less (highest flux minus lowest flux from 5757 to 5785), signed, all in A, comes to 16.87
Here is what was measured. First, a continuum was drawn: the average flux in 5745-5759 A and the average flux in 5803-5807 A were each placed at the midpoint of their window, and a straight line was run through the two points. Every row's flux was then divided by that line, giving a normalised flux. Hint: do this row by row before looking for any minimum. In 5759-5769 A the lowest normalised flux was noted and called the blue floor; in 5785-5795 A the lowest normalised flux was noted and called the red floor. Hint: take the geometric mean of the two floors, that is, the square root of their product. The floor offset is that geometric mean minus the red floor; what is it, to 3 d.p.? -0.017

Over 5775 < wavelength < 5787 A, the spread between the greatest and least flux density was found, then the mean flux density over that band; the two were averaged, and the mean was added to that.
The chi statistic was 26.2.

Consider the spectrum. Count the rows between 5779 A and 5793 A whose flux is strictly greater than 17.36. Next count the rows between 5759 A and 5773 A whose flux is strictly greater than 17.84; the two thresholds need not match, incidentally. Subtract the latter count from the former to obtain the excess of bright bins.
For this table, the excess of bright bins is 4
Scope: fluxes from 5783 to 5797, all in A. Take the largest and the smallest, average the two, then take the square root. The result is 4.20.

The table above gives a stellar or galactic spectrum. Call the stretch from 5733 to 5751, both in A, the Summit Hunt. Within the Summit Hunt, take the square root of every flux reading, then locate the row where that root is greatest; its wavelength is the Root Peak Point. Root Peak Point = 5746 A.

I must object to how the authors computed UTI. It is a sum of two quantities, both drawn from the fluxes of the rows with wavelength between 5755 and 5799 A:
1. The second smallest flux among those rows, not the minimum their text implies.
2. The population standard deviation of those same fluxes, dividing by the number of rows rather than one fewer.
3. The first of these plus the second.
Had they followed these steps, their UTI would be 17.3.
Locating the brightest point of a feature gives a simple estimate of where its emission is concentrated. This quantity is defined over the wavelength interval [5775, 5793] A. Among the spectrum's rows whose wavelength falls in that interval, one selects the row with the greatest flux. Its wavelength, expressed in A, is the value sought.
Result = 5792 A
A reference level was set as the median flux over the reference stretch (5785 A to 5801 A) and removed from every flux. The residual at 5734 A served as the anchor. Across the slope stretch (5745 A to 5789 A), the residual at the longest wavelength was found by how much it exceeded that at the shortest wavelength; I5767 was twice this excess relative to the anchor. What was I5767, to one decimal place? 0.8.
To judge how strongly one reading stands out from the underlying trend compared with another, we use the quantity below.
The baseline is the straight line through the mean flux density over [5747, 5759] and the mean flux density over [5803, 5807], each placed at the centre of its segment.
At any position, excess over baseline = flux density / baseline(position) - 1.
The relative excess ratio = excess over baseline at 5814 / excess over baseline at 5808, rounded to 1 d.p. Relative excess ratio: 1.4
